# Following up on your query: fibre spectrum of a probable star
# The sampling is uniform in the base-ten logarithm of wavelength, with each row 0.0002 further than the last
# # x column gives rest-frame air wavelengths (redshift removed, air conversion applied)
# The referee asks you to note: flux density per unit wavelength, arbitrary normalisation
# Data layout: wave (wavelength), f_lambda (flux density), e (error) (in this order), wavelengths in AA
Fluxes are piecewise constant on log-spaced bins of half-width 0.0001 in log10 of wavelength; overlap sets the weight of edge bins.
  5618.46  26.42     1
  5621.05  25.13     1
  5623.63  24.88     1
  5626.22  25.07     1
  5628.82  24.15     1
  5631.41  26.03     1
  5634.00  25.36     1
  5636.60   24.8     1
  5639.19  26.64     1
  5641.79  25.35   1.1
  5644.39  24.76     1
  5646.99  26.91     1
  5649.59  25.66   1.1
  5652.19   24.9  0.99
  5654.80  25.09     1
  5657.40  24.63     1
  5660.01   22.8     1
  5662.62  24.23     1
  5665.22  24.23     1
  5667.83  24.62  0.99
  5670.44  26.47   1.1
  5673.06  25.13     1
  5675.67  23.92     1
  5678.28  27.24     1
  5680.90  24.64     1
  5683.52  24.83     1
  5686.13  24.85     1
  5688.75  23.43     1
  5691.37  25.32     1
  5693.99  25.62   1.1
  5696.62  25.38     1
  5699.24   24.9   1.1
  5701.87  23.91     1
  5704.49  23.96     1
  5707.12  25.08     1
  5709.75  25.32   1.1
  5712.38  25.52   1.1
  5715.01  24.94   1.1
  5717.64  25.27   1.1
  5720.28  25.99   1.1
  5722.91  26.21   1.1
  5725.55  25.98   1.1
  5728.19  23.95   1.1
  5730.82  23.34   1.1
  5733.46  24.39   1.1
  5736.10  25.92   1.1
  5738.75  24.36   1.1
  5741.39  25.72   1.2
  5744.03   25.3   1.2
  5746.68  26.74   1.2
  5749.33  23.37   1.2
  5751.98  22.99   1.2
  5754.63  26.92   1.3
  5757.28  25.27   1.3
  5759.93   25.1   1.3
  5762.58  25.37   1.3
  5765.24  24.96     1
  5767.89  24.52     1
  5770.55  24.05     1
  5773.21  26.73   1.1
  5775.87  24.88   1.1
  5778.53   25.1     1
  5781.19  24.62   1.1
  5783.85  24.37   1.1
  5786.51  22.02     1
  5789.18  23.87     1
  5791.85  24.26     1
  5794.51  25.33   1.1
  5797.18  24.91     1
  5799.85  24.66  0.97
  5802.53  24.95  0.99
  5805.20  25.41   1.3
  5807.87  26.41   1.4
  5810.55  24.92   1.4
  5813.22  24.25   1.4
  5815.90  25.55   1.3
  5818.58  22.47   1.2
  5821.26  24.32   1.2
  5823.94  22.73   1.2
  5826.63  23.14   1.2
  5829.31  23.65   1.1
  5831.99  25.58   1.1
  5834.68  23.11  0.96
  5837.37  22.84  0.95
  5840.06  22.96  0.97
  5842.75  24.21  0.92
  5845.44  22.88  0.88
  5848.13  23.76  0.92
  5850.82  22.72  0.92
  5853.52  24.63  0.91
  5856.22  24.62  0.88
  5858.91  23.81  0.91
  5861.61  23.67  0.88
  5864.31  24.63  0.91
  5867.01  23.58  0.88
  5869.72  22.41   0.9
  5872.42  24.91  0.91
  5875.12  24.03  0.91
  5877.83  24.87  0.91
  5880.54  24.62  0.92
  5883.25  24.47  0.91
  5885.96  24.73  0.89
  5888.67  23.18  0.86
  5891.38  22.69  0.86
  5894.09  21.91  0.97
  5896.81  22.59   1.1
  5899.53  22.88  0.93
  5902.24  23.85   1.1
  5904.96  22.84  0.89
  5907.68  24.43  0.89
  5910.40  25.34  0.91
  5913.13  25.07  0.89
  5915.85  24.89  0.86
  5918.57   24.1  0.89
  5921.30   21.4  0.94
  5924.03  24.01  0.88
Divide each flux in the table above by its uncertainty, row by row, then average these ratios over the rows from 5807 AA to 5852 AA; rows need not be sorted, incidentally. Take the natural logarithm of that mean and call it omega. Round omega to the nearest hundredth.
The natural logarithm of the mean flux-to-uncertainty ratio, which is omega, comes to 3.08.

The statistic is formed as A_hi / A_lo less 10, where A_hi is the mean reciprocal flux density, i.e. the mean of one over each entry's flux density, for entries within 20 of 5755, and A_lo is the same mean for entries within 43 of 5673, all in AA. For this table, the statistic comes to -9.00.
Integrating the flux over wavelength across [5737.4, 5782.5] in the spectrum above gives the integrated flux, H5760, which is 1130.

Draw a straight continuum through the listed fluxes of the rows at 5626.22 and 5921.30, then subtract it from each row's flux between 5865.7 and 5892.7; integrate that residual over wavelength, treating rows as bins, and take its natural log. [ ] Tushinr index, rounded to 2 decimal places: 4.00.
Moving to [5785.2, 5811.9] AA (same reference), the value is 3.84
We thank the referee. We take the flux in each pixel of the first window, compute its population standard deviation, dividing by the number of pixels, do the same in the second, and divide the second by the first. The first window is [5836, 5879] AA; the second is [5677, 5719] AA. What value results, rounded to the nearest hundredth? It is 1.04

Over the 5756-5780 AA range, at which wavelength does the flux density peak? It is 5773.21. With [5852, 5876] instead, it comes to 5872.42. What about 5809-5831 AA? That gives 5815.90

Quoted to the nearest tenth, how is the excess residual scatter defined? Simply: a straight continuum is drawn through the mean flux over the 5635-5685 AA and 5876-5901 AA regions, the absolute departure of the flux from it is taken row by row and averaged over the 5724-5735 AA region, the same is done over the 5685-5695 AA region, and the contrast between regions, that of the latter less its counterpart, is -0.2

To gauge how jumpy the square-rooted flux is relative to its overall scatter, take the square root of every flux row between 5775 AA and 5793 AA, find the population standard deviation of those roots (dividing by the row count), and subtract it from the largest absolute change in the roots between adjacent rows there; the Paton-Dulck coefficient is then 0.15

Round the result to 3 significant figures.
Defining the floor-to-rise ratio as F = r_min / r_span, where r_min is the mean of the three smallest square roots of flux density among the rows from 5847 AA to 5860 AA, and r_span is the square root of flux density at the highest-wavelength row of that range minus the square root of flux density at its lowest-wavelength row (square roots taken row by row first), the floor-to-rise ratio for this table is 944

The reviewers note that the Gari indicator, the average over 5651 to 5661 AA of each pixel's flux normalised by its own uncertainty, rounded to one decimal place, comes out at 24.4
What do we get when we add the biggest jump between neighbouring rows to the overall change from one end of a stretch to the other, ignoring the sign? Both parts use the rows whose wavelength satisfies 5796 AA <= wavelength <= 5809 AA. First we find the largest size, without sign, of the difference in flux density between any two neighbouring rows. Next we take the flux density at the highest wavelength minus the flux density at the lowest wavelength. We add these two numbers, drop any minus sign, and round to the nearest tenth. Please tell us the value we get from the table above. 2.5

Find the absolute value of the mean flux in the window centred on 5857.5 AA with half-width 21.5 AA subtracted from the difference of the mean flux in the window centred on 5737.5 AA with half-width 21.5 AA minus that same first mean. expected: 22.5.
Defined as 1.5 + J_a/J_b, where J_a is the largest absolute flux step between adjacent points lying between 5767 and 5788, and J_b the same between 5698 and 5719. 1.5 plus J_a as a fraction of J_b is 3.9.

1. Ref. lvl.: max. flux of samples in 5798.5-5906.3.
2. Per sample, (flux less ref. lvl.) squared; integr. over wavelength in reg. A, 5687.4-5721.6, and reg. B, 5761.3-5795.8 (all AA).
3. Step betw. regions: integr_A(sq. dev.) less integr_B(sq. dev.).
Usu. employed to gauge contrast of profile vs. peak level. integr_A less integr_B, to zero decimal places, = -59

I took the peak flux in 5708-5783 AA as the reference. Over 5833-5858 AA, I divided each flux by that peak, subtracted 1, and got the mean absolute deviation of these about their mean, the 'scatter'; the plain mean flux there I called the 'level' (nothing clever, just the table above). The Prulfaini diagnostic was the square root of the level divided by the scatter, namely 30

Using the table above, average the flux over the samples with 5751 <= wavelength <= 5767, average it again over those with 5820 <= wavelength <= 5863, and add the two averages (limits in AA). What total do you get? 48.8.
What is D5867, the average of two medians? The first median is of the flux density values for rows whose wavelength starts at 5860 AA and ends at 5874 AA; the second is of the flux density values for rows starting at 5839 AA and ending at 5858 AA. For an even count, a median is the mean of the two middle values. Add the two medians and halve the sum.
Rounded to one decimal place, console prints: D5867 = 23.7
